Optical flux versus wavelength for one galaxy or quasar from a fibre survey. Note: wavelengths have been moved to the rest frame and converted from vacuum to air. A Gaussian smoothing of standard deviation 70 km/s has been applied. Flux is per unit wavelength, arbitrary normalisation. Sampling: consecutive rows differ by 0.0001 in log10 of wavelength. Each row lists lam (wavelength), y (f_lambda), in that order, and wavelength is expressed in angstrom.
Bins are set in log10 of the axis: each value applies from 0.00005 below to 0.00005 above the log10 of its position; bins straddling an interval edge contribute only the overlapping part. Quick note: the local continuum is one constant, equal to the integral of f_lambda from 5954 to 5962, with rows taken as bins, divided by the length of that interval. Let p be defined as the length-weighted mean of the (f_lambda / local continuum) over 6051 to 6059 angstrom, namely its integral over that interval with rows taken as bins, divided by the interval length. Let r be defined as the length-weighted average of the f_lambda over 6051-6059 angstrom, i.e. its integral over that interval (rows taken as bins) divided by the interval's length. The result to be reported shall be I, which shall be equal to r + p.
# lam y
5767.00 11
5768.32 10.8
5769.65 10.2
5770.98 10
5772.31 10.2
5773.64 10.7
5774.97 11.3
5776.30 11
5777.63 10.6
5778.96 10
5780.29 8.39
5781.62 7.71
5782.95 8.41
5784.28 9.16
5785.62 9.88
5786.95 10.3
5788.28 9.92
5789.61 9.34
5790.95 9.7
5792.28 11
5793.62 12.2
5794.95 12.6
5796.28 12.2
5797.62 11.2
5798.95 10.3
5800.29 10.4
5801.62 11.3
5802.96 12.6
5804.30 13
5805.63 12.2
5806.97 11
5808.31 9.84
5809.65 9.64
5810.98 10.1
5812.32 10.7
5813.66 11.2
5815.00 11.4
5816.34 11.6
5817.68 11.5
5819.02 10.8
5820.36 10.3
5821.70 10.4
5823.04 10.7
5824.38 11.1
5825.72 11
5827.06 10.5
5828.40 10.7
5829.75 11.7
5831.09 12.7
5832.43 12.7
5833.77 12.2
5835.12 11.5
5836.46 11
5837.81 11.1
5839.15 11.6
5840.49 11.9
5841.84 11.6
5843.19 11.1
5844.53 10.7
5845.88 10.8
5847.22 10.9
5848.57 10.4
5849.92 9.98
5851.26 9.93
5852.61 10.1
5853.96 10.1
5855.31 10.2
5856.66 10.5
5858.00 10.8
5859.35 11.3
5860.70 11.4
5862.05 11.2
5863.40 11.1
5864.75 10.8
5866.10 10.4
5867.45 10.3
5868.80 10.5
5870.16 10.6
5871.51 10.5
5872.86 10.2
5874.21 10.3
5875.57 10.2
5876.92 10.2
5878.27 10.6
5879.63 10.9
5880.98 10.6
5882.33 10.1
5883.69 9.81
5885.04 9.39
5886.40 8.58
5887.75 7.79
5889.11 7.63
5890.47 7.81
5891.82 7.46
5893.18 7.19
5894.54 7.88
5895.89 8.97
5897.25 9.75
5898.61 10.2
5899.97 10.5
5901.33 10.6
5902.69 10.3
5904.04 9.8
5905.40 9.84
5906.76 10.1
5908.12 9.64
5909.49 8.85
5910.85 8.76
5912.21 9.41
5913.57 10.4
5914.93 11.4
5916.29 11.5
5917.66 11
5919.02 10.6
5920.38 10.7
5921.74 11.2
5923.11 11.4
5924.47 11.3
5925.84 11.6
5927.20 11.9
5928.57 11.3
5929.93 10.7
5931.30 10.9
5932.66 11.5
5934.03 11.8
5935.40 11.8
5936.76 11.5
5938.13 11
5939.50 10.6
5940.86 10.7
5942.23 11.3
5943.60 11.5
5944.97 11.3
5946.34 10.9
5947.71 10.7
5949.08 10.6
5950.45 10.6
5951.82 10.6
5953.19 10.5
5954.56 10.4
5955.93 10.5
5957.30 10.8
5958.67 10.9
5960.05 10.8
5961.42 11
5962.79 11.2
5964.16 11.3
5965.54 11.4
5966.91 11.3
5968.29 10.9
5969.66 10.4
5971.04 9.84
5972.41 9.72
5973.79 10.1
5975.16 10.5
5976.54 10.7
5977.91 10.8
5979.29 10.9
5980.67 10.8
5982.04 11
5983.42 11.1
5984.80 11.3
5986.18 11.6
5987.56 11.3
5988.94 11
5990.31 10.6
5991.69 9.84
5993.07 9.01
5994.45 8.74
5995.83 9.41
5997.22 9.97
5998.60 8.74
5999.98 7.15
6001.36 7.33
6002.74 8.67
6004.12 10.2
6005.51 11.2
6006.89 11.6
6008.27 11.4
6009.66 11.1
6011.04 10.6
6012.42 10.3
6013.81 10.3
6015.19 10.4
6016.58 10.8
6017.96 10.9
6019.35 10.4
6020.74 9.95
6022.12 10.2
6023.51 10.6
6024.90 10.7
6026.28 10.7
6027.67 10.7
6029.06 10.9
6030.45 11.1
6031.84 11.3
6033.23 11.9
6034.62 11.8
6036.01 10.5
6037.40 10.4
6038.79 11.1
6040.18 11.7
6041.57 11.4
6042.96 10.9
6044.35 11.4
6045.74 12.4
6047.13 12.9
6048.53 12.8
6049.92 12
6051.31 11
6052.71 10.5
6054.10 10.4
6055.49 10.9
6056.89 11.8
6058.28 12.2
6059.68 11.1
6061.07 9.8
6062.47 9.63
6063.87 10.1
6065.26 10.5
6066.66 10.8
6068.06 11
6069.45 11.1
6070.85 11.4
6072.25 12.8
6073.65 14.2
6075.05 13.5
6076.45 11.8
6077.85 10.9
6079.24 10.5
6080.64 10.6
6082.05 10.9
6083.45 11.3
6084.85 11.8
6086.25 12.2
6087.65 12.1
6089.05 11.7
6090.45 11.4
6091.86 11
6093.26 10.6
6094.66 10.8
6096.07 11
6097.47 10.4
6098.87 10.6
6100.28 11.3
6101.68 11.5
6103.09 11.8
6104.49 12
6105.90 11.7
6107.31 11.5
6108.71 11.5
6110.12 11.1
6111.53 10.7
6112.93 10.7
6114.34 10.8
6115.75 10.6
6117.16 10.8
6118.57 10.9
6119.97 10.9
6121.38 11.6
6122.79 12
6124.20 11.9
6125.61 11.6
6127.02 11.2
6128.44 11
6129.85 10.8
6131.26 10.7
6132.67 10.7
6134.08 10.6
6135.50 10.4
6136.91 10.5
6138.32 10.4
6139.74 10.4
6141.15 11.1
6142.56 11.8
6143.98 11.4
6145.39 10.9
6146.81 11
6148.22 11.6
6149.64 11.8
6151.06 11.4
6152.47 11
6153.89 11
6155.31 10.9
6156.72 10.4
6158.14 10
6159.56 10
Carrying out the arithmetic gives 12.2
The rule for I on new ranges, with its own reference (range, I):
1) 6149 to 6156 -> 12.3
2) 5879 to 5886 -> 11.0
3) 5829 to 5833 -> 13.5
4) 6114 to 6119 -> 11.8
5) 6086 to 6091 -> 12.9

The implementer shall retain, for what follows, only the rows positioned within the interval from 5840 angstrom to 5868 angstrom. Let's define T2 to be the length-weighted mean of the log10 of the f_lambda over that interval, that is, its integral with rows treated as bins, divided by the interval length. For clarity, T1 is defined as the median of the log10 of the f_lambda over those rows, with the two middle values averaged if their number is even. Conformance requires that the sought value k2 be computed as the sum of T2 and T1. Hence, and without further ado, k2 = 2.06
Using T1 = 1.03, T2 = 1.03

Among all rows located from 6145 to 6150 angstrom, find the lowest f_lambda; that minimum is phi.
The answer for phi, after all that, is 10.9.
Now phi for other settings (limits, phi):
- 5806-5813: 9.64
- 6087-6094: 10.6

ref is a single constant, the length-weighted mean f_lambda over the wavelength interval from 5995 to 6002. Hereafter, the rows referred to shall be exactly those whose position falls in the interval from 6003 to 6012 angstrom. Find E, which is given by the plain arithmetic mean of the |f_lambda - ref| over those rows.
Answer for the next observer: 2.5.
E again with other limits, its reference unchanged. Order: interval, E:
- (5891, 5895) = 1.0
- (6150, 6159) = 2.3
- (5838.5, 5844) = 3.0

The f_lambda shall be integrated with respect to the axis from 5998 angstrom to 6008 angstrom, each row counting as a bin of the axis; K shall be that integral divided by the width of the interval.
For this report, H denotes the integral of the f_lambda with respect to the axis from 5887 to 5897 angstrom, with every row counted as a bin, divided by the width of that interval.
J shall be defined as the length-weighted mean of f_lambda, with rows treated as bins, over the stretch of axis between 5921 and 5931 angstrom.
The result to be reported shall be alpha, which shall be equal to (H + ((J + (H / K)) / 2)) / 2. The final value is 7.0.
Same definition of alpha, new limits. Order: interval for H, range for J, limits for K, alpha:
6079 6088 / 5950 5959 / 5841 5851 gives 8.6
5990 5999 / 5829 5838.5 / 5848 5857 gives 7.9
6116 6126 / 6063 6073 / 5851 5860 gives 8.7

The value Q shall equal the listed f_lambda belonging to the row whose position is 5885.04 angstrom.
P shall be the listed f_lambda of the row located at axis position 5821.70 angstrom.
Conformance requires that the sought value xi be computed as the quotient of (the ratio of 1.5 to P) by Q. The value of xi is 0.0154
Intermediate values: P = 10.4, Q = 9.39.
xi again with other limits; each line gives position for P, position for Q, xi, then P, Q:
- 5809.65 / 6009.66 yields 0.0140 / 9.64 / 11.1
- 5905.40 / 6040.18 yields 0.0130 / 9.84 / 11.7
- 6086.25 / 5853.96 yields 0.0122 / 12.2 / 10.1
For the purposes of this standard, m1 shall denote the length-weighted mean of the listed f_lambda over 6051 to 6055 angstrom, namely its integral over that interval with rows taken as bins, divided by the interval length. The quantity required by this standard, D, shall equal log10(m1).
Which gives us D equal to 1.03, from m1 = 10.6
